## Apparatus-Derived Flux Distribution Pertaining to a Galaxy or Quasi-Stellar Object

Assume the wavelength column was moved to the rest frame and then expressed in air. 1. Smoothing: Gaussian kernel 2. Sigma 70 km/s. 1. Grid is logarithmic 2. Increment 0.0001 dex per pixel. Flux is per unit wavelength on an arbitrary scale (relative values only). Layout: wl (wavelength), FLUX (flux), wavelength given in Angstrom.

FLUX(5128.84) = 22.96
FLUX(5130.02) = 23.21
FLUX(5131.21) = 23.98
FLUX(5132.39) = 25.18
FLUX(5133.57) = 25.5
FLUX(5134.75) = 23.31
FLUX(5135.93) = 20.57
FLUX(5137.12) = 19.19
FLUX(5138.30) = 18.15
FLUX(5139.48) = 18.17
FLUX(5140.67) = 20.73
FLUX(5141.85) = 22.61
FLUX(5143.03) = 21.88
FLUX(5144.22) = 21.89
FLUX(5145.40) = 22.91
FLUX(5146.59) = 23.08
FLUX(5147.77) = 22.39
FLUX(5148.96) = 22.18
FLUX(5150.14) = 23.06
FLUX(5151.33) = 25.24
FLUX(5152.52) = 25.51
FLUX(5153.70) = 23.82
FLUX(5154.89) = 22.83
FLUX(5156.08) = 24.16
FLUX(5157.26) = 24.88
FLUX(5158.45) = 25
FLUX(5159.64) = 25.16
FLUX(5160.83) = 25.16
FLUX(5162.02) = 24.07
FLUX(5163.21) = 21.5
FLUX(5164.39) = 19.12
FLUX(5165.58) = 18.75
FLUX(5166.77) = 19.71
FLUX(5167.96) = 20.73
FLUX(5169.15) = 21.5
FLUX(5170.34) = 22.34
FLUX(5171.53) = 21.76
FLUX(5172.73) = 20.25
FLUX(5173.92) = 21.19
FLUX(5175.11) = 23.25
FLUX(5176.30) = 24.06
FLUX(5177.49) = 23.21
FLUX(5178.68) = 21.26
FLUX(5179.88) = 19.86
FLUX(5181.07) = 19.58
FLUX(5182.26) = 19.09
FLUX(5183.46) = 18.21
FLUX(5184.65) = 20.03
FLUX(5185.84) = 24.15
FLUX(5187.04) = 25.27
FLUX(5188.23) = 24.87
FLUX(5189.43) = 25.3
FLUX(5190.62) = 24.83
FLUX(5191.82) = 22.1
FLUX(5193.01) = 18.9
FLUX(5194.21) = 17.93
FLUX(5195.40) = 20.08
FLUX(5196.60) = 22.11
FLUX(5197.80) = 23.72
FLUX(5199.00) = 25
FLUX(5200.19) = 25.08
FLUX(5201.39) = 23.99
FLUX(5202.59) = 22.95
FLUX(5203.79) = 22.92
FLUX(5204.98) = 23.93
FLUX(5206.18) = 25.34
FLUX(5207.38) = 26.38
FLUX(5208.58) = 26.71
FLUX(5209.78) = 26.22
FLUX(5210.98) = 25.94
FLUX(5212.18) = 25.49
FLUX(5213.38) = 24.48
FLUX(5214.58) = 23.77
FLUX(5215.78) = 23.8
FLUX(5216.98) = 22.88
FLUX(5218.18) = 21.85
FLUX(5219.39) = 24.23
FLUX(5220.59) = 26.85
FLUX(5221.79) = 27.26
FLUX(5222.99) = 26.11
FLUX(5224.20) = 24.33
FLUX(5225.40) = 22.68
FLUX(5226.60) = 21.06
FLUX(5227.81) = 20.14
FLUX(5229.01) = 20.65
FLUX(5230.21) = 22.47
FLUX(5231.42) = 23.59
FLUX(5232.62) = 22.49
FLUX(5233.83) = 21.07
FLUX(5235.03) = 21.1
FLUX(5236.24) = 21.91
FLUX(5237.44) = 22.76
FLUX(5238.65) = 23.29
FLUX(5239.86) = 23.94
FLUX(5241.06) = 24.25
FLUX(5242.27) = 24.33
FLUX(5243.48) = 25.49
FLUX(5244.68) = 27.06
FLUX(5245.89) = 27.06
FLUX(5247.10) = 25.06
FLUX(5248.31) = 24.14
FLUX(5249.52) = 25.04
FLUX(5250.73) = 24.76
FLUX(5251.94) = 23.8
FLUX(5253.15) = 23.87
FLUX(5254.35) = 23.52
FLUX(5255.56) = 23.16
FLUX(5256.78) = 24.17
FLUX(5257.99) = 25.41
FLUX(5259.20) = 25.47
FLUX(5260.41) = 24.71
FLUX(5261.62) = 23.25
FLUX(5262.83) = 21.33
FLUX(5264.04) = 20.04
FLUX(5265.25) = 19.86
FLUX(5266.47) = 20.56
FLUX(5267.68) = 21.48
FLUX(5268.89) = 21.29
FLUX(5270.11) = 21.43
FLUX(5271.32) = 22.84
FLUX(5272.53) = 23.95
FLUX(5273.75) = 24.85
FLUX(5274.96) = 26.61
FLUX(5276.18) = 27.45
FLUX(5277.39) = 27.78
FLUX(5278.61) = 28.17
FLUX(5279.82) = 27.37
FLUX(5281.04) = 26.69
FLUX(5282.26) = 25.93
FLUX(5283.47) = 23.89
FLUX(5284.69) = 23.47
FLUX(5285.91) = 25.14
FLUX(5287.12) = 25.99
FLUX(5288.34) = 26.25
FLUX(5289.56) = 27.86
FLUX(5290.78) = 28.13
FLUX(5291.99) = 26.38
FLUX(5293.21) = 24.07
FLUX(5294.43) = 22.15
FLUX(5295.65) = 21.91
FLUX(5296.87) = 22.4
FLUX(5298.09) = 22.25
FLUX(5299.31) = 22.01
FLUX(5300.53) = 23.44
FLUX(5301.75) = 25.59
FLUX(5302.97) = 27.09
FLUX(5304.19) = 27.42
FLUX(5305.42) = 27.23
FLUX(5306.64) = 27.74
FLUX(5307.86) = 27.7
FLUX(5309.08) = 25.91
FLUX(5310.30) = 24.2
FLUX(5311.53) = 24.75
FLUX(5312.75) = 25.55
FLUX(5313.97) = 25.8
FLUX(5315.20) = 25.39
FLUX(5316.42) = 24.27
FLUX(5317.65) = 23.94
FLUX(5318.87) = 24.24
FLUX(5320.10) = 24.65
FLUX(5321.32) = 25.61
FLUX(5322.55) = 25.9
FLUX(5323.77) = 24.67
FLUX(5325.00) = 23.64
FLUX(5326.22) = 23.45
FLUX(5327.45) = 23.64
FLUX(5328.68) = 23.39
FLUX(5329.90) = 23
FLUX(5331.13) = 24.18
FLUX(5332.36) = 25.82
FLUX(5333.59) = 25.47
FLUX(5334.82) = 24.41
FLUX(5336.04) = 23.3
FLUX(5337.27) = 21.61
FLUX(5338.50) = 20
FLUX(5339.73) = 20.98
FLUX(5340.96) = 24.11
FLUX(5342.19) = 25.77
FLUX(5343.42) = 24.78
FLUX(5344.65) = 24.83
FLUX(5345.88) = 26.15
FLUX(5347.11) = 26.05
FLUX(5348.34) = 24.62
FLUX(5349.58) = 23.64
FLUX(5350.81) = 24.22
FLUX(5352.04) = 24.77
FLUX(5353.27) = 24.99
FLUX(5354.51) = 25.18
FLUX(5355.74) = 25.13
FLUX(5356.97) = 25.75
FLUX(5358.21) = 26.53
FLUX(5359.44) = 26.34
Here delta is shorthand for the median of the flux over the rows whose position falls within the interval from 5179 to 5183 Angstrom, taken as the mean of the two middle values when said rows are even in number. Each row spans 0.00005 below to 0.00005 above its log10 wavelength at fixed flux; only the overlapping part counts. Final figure 19.6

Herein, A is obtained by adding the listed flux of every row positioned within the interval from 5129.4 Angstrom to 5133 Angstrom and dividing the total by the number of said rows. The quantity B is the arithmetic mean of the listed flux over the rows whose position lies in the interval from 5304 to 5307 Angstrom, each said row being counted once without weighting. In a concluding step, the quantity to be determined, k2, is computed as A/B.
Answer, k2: 0.88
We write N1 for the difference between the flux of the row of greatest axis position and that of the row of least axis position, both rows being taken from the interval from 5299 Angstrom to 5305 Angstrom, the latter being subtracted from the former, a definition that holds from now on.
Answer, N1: 5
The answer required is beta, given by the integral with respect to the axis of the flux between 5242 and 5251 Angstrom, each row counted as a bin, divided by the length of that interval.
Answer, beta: 25.4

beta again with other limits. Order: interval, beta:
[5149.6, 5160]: 24.4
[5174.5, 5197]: 21.8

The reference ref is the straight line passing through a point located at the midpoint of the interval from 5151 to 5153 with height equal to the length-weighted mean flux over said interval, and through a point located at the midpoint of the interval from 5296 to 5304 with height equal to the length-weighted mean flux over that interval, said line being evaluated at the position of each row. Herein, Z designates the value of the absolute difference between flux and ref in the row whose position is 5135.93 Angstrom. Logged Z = 4.9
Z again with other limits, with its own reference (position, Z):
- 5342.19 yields 2.2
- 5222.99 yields 1.4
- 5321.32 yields 1.9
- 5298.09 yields 1.7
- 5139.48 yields 7.3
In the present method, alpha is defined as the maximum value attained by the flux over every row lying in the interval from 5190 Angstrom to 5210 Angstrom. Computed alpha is 26.71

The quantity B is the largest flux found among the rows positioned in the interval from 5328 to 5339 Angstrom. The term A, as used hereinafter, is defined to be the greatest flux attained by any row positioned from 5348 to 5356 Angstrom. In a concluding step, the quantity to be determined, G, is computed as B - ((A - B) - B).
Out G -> 52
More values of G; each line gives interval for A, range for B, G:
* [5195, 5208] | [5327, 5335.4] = 51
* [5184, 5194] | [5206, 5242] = 56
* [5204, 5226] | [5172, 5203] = 49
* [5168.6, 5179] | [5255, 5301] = 60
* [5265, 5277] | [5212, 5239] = 54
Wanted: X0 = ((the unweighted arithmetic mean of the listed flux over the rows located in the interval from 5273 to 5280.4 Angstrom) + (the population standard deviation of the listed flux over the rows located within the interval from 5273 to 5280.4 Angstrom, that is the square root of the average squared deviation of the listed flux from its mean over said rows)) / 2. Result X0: 14.1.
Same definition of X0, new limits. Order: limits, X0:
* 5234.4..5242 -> 12.0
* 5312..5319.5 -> 12.8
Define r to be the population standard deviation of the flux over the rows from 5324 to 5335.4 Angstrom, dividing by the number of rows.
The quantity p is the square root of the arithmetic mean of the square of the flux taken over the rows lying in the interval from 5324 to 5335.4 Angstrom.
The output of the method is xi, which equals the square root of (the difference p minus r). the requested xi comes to 4.82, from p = 24.1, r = 0.9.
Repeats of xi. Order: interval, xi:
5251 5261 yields 4.85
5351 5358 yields 4.98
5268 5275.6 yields 4.66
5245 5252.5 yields 4.89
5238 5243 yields 4.85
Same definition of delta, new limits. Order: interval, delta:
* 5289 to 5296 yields 25.2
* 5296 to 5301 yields 22.3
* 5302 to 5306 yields 27.2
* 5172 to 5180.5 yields 21.3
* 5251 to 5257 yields 23.8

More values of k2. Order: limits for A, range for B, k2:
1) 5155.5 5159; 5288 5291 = 0.90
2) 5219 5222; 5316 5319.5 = 1.08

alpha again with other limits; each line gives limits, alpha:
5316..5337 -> 25.9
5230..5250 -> 27.06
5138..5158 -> 25.51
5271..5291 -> 28.17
